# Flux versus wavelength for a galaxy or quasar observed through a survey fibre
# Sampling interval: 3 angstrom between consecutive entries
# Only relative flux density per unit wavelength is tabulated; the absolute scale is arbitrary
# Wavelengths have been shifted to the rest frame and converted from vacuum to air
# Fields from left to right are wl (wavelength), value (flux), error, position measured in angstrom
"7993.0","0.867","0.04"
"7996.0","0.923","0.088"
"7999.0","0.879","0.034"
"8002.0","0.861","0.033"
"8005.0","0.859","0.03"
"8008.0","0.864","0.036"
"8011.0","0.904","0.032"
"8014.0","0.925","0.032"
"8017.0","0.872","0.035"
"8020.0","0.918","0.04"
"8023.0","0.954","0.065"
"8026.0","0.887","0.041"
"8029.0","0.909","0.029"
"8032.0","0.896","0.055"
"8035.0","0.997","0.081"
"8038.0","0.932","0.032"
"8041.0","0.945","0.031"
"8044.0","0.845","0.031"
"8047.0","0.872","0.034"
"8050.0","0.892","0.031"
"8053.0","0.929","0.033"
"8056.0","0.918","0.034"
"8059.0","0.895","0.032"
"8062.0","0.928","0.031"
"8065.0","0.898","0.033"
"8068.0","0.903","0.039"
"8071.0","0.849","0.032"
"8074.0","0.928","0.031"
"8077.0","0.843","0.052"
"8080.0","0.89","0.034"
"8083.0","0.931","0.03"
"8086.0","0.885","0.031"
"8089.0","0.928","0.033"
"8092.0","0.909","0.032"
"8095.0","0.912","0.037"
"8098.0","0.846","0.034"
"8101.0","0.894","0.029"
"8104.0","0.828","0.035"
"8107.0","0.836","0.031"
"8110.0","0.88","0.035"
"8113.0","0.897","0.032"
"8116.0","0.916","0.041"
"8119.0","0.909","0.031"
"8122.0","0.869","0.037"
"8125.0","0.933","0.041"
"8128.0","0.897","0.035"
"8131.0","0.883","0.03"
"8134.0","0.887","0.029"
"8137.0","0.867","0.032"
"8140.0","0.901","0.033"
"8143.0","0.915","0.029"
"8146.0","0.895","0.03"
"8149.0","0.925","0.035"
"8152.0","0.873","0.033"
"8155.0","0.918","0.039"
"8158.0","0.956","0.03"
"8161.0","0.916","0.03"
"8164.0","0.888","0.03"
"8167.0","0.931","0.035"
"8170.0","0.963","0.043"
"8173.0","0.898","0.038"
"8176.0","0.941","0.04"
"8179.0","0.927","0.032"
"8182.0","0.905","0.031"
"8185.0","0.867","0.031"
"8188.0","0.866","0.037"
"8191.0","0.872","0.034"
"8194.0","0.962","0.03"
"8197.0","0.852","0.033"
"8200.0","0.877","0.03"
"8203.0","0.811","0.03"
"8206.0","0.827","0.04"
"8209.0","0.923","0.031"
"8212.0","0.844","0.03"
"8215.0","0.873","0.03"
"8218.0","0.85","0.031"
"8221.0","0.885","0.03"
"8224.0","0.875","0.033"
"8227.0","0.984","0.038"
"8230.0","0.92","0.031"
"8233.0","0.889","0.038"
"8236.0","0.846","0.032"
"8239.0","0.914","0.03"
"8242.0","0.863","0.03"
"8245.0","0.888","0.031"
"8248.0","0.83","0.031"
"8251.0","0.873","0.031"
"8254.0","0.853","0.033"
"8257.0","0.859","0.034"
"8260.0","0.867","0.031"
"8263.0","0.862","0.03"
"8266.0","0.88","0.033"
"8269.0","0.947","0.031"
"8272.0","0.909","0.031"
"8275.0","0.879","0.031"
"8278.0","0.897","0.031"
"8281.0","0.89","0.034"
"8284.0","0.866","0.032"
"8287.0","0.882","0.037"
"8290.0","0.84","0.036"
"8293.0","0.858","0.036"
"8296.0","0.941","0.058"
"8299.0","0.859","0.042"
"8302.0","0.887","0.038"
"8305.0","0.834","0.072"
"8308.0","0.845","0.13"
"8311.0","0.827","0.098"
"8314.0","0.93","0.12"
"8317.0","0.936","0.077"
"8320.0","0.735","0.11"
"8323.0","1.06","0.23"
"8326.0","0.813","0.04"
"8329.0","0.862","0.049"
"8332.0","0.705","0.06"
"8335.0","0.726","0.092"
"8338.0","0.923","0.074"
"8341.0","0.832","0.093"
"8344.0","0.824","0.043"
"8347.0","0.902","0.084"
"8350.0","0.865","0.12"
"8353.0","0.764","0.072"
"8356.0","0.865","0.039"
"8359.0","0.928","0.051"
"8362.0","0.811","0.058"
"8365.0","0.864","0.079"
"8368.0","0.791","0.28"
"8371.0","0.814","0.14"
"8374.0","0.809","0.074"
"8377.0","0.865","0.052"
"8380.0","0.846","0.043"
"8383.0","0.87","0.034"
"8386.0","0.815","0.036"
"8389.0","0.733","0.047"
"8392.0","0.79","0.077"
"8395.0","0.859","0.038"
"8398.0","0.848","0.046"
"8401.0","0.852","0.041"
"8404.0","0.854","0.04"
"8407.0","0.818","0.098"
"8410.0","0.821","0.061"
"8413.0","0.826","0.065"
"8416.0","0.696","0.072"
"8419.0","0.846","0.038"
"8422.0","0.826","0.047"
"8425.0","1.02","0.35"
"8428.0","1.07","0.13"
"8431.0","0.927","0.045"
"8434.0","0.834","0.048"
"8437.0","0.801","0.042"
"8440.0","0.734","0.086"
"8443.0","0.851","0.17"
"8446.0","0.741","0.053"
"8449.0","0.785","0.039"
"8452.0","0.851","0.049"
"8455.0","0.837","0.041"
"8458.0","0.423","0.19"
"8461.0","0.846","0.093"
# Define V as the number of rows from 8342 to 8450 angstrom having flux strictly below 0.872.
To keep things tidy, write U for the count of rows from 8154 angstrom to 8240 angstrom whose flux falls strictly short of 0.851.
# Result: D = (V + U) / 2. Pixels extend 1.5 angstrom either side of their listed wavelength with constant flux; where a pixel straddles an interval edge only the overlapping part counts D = 18.0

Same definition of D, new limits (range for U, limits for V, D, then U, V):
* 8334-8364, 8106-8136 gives 3.5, 5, 2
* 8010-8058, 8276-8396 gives 15.0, 1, 29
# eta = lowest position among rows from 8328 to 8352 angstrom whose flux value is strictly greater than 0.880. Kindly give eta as 8338.0 angstrom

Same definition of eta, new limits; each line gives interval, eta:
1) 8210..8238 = 8221.0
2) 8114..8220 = 8116.0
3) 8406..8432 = 8425.0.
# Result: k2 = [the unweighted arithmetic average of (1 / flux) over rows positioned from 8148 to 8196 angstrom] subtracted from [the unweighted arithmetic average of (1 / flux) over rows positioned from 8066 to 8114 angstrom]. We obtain 0.03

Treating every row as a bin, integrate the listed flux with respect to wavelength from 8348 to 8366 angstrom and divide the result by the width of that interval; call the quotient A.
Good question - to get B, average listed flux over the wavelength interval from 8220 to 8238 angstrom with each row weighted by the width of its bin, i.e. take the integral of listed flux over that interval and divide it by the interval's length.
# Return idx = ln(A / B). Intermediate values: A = 0.85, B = 0.901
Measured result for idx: -0.06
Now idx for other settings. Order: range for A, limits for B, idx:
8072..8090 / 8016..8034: -0.01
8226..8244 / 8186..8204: 0.03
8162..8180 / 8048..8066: 0.02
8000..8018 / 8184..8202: 0.00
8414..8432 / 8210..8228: 0.01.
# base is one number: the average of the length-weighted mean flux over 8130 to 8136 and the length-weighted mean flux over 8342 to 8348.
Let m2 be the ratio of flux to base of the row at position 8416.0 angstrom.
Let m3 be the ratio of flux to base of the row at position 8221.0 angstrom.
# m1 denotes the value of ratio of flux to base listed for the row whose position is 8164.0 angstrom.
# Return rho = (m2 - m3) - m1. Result -1.24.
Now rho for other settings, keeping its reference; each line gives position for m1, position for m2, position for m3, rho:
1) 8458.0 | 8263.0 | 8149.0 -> -0.56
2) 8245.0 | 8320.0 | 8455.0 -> -1.14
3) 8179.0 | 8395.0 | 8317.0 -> -1.15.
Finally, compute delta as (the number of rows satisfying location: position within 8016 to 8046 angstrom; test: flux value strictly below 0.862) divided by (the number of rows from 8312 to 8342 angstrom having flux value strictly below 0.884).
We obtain 0.2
